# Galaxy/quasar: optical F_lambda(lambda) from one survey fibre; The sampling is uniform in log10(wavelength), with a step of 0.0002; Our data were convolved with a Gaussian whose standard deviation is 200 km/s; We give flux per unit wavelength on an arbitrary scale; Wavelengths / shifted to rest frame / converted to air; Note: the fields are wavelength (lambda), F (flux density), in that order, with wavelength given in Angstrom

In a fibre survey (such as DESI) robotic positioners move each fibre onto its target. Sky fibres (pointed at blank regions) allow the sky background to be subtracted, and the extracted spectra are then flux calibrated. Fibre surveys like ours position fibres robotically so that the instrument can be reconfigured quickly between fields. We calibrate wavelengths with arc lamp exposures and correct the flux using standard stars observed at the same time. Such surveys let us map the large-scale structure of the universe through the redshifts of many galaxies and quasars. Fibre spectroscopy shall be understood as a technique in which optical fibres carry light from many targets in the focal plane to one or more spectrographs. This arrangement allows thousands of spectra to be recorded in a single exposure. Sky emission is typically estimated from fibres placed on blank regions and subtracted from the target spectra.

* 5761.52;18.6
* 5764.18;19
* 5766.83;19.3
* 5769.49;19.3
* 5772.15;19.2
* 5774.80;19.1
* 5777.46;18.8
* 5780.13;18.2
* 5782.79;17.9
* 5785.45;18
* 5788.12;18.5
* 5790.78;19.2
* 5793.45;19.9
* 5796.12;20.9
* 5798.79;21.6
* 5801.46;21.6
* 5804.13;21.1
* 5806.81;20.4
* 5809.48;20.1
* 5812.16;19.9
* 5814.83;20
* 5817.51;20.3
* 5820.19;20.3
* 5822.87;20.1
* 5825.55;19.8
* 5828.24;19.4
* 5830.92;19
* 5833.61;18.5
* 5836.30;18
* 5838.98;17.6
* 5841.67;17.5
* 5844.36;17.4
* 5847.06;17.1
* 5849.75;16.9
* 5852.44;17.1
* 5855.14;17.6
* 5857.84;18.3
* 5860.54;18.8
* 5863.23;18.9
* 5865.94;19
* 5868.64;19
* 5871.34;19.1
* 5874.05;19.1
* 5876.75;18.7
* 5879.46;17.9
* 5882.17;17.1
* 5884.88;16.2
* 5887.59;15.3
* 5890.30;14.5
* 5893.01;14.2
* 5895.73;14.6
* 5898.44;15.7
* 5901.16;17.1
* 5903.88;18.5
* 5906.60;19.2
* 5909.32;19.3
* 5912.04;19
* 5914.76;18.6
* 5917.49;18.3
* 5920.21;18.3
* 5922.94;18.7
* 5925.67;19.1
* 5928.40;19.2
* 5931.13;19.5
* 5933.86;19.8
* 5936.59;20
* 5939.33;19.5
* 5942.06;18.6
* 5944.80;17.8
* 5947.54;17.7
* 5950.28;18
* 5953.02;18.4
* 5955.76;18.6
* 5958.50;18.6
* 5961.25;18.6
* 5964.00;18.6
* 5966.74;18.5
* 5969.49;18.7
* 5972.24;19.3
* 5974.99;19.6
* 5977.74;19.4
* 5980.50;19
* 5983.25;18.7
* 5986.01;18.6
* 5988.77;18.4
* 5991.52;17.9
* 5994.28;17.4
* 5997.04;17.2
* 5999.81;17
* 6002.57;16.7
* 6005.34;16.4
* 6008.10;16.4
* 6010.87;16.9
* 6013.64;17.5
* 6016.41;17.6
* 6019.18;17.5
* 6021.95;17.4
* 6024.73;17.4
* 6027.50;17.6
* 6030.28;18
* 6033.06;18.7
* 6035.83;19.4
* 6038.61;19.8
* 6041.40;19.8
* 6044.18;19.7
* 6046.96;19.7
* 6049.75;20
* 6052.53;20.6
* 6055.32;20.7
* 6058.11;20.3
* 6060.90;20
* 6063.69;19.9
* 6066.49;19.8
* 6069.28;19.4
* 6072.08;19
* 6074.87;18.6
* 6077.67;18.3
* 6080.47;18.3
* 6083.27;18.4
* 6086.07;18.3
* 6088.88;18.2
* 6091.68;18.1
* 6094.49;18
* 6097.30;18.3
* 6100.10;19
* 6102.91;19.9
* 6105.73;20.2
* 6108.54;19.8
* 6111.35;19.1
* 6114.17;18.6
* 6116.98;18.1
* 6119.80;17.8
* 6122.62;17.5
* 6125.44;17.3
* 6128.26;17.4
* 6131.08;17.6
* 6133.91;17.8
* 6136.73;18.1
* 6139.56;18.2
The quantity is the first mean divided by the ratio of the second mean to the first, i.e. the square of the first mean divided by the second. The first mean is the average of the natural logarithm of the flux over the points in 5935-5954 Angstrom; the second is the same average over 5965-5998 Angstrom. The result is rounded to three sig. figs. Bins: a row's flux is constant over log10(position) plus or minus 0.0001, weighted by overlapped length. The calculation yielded 2.92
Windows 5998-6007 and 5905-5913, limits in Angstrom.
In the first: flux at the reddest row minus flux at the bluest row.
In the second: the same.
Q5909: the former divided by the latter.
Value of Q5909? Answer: 3.0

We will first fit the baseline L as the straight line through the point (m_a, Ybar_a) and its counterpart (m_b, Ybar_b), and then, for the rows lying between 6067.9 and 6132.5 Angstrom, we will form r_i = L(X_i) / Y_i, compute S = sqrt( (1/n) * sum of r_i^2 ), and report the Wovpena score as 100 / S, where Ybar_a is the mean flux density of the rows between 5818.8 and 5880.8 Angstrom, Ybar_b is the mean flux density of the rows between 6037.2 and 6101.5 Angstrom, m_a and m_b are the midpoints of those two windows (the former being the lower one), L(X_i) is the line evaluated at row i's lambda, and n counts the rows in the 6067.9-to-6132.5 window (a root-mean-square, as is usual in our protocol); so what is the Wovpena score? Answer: 95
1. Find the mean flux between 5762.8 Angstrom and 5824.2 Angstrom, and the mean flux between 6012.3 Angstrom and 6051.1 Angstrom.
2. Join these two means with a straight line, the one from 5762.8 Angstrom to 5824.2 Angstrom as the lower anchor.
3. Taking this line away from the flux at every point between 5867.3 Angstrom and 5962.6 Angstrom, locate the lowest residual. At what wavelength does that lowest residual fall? 5893.01 Angstrom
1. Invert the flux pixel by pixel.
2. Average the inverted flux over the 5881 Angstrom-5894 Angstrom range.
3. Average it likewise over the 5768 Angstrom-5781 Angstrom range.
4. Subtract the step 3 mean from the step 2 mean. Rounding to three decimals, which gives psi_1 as 0.012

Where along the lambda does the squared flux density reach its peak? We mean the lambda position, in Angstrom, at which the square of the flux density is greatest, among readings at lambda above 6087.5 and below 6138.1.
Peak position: 6105.73 Angstrom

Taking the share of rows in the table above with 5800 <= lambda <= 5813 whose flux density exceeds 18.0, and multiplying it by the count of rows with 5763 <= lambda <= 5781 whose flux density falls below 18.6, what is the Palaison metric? 1.0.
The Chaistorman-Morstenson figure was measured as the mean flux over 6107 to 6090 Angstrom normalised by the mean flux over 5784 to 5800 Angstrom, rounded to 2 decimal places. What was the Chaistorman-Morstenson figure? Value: 0.96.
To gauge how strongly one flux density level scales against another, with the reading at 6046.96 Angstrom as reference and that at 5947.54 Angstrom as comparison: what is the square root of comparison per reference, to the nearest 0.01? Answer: 0.95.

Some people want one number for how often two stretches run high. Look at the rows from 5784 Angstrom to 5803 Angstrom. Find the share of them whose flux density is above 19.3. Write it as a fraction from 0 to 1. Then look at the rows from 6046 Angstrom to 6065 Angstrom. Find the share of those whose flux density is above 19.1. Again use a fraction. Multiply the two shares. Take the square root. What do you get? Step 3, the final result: 0.76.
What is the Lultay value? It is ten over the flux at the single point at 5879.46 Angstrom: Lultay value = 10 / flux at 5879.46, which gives 0.56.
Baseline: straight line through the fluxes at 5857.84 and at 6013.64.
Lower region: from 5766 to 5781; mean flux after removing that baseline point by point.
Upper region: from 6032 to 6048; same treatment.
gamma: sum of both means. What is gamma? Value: 2.4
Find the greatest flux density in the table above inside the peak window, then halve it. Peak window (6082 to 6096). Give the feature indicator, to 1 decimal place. 9.2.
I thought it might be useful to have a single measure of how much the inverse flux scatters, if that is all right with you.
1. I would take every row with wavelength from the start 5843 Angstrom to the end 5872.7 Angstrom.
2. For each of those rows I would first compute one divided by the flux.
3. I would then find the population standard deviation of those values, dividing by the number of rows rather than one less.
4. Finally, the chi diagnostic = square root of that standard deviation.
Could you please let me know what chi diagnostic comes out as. 0.051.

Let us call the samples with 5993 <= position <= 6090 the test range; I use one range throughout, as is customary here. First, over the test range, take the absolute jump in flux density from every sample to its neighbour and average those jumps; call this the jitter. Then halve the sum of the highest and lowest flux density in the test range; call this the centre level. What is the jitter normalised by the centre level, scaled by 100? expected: 1.4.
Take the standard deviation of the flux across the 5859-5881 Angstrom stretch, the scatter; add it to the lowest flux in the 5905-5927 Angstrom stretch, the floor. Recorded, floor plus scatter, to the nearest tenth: 18.7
